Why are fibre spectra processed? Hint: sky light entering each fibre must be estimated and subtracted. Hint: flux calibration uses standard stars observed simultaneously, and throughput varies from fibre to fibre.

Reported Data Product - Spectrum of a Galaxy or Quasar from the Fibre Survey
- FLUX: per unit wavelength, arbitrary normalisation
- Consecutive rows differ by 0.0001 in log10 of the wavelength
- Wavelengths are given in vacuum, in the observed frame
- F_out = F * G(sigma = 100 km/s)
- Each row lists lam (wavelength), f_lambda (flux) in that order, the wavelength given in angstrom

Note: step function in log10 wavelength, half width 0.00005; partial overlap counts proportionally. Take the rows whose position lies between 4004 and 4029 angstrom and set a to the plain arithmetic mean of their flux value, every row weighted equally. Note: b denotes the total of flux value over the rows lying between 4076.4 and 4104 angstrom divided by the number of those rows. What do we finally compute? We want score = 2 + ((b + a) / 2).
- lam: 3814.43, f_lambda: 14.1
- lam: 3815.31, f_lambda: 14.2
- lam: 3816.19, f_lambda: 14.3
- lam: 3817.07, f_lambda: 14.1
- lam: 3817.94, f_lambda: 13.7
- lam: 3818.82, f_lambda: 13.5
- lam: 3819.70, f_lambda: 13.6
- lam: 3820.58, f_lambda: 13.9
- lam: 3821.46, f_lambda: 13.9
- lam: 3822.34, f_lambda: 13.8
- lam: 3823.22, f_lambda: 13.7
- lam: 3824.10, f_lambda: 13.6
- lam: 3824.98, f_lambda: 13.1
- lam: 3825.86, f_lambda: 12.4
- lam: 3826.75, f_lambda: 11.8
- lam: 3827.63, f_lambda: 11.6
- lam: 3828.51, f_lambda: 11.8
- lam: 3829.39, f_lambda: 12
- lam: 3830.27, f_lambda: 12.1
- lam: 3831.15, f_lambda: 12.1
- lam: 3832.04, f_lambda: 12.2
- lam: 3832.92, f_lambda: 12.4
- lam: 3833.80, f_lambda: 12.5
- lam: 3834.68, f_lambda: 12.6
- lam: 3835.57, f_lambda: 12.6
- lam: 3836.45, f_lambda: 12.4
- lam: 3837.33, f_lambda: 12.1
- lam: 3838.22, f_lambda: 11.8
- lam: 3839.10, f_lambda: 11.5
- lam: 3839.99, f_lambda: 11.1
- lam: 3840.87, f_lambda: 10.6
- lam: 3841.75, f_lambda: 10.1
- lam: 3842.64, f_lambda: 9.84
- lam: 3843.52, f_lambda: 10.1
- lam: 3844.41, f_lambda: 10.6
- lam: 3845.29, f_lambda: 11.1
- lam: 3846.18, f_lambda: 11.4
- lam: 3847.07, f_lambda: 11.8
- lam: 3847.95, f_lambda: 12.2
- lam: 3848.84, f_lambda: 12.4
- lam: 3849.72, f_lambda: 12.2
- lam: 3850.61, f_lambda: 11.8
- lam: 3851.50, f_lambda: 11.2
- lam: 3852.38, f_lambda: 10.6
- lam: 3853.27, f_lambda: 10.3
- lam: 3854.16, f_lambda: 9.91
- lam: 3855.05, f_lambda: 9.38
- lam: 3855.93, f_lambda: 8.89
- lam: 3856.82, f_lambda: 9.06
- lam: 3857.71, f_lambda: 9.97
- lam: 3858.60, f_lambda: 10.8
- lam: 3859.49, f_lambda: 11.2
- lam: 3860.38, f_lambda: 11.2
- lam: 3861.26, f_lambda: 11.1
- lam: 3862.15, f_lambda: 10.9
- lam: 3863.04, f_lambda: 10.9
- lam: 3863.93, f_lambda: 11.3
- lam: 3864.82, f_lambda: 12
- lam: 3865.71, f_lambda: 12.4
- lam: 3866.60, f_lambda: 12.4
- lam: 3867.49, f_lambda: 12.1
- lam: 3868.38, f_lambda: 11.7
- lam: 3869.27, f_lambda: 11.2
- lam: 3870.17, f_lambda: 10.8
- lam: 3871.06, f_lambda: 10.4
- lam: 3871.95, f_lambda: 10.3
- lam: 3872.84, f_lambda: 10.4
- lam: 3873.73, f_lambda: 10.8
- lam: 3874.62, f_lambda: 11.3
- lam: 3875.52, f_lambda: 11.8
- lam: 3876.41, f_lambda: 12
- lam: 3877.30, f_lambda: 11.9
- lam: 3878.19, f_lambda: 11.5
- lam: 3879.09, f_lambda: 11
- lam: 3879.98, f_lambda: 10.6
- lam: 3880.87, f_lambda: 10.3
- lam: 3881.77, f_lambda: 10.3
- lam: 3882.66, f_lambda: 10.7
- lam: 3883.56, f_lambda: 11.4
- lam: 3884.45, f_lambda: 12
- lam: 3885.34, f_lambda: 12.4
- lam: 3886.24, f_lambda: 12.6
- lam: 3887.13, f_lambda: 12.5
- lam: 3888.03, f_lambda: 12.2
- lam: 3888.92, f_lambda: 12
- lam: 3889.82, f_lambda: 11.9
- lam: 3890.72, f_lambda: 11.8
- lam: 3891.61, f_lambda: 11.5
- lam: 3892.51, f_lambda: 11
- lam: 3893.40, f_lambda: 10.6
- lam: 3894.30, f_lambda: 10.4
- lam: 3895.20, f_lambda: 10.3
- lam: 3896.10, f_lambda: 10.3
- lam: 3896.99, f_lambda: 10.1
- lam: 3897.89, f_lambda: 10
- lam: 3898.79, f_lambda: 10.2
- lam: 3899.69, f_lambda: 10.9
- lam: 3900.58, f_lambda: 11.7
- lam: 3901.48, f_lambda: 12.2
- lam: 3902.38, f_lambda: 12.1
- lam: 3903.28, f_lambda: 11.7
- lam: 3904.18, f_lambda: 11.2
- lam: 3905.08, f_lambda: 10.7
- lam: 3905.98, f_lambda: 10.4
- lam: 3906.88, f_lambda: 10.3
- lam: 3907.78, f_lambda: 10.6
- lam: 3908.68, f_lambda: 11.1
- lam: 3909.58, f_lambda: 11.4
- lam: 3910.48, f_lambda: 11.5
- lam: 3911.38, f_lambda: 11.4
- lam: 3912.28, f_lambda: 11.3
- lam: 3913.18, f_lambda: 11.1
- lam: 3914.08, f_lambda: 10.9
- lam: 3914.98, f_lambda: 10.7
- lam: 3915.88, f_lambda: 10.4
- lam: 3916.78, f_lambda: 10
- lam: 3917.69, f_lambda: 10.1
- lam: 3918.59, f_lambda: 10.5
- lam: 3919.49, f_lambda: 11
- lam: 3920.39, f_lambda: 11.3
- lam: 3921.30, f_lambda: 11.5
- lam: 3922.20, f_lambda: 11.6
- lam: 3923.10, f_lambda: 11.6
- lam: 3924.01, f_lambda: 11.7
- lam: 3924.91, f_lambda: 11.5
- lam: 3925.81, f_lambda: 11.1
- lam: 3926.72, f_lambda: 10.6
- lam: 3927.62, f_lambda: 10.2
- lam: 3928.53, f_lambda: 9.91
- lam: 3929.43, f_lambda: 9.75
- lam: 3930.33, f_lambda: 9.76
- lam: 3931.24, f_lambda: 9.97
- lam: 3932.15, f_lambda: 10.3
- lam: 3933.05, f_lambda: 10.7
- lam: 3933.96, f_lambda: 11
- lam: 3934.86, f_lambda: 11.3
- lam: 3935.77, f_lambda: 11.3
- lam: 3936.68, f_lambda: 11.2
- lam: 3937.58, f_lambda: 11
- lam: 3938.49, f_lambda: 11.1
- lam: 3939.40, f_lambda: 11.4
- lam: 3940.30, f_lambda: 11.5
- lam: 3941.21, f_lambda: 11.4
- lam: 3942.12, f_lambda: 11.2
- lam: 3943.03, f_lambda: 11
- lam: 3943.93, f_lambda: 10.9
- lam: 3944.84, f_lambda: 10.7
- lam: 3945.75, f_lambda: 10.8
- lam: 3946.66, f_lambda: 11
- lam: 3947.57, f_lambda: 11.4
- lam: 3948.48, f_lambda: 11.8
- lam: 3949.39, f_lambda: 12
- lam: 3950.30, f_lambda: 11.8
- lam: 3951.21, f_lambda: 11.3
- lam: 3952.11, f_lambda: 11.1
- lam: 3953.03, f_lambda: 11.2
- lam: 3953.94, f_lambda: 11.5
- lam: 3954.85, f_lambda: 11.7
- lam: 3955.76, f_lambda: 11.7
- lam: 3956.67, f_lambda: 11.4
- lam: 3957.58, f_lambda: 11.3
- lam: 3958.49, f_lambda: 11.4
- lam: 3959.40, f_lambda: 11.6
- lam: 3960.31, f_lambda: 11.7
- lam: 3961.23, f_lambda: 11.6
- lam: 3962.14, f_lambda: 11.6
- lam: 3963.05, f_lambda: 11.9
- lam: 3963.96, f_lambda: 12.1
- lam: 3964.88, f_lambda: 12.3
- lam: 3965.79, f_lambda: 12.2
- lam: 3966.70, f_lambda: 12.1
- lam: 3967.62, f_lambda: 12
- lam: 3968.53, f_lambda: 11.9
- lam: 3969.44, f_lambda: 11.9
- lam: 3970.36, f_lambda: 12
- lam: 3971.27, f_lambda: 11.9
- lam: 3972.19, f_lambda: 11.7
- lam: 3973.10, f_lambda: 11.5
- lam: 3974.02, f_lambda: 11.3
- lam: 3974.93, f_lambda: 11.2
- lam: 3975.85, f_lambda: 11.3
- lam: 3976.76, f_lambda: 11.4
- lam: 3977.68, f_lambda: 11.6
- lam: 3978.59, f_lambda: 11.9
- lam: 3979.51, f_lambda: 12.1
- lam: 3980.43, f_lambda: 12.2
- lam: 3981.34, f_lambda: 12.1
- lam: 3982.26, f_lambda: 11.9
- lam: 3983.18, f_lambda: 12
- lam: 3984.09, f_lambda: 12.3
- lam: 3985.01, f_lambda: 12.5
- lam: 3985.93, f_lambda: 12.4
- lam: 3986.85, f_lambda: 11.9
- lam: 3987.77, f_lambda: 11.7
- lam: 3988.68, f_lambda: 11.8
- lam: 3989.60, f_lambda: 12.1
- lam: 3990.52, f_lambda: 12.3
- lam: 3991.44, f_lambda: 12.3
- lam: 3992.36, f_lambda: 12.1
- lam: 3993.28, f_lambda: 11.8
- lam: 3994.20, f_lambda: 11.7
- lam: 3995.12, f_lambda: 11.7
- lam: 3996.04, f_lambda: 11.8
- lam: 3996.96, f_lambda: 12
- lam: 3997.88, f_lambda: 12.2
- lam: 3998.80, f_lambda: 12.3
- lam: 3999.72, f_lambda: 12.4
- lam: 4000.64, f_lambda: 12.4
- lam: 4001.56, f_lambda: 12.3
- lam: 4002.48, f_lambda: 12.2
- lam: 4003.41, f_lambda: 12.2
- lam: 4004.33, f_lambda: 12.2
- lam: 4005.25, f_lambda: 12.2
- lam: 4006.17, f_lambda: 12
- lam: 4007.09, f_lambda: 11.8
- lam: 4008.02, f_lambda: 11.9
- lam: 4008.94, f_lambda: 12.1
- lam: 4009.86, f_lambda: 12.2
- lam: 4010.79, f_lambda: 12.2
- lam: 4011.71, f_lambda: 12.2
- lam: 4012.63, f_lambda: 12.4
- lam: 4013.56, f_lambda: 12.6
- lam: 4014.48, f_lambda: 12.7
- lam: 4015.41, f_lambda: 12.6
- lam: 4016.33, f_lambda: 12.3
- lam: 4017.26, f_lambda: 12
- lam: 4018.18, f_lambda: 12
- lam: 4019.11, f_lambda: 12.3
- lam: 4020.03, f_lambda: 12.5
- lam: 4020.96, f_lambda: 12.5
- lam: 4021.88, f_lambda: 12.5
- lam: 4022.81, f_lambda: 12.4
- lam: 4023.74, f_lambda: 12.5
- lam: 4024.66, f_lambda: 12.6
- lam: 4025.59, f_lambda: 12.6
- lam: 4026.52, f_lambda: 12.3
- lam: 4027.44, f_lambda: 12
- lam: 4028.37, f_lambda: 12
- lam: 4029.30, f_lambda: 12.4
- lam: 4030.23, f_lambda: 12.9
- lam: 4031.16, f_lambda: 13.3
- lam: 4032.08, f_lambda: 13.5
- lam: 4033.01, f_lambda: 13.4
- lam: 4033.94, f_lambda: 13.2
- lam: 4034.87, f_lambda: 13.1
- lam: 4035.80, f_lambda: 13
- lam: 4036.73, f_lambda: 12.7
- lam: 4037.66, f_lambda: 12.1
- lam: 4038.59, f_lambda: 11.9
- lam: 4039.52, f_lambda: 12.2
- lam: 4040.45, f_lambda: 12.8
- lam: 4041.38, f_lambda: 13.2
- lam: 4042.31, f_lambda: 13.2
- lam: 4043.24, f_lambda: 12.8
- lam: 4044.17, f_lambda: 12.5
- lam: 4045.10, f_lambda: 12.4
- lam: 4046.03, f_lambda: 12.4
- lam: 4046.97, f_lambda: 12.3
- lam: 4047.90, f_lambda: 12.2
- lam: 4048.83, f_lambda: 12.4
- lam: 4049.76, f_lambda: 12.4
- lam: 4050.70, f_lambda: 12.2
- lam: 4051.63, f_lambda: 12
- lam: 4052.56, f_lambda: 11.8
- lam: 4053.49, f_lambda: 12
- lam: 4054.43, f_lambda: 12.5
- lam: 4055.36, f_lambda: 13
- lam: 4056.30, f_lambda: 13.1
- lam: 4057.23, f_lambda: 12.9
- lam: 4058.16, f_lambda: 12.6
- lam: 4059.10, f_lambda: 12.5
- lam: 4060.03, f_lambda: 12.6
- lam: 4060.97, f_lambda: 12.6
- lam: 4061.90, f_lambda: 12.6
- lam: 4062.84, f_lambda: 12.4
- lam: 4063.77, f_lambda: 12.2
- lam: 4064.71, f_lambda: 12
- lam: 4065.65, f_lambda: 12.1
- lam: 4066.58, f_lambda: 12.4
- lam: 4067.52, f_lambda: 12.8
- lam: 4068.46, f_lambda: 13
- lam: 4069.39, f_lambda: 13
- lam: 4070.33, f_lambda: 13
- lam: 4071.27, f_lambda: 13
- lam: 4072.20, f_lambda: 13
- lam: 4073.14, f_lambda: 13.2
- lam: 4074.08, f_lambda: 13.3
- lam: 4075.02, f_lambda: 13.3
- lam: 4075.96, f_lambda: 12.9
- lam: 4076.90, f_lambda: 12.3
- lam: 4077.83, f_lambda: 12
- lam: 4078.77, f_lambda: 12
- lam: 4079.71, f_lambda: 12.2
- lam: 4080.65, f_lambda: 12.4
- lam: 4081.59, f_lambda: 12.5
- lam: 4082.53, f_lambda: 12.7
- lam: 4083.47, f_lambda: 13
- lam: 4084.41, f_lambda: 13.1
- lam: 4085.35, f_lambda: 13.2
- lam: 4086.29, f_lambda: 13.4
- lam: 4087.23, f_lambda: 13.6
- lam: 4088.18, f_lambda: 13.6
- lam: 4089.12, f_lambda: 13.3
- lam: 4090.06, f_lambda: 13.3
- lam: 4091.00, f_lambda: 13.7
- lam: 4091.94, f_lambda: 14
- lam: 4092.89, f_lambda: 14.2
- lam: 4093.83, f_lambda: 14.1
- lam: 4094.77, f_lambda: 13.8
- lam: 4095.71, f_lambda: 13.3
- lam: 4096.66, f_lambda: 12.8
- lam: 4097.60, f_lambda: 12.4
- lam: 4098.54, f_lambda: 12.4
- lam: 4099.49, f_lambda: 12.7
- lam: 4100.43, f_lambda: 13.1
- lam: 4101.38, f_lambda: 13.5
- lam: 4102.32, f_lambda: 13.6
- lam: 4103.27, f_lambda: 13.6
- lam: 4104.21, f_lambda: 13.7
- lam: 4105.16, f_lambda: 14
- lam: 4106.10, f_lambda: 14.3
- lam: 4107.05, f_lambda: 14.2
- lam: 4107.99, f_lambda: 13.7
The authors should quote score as 14.7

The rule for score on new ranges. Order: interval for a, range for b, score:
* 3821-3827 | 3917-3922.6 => 14.1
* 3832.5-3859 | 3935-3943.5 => 13.2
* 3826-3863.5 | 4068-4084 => 14.0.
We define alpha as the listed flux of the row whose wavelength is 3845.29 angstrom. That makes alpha 11.1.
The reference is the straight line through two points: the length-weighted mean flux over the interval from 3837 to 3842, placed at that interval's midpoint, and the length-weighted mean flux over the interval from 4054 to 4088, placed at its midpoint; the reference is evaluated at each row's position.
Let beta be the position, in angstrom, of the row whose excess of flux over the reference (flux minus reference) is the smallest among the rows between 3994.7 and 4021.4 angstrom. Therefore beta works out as 3995.12 angstrom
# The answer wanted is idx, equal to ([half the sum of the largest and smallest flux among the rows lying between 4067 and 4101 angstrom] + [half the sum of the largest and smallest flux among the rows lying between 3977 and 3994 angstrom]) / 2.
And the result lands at 12.6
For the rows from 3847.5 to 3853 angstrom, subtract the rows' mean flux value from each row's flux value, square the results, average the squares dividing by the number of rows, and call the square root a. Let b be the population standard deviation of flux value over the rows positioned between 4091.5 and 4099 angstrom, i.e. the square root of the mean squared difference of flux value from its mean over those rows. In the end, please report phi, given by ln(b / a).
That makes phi 0.1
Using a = 0.64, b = 0.7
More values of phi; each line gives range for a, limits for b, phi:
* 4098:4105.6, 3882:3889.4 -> 0.2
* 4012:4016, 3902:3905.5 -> 1.6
